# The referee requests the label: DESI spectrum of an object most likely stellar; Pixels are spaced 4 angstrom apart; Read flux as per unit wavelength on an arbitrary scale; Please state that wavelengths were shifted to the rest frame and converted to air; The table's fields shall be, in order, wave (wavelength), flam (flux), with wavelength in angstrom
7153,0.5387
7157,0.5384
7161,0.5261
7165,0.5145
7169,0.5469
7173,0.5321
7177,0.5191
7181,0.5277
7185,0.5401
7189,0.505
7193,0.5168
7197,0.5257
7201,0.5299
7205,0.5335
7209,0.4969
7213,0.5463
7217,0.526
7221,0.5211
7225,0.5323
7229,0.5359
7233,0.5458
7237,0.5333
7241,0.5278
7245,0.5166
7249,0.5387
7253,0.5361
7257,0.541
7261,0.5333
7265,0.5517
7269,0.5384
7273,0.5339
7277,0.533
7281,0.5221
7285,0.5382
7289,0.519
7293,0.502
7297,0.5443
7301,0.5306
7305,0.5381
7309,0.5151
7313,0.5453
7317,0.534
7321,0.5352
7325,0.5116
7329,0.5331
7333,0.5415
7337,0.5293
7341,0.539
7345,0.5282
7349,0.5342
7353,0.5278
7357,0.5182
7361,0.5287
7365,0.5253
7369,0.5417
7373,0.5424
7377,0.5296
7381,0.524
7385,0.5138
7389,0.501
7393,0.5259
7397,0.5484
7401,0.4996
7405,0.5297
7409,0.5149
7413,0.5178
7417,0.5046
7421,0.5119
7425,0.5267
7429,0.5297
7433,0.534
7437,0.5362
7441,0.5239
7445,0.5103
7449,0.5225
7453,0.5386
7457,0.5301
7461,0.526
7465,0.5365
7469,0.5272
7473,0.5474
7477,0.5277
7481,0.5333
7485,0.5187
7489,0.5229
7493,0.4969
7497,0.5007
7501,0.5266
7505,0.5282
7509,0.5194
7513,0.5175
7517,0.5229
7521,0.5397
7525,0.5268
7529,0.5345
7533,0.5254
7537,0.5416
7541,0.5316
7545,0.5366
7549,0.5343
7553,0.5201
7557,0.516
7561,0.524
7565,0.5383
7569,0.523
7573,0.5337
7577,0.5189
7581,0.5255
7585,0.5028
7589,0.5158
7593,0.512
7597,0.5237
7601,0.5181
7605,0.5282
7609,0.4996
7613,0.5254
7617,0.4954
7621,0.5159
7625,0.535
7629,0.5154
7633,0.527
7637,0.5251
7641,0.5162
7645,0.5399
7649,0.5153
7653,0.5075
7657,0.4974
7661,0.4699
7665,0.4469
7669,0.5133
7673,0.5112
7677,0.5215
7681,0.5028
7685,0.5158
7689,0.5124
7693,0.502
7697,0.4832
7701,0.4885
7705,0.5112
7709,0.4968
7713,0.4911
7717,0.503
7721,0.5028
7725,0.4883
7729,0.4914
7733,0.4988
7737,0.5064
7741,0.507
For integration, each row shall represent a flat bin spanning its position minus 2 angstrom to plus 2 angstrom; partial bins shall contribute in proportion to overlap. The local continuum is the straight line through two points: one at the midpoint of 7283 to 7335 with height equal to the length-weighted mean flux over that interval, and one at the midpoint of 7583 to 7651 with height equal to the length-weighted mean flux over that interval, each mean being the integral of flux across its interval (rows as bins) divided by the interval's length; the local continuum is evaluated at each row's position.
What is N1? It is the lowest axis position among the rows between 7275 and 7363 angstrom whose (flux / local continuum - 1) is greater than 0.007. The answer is 7285 angstrom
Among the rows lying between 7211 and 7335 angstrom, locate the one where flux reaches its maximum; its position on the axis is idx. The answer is 7265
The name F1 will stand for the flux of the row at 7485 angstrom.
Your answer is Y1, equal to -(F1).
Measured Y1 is -0.519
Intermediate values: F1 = 0.5187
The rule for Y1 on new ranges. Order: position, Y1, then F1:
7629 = -0.515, 0.5154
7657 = -0.497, 0.4974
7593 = -0.512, 0.512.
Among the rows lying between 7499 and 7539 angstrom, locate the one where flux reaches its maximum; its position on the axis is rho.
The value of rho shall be 7537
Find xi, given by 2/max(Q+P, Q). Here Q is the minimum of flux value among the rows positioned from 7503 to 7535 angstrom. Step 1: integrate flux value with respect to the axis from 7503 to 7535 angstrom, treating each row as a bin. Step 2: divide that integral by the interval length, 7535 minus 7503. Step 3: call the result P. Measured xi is 1.92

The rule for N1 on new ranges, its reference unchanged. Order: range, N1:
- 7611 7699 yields 7613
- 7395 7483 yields 7397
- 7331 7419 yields 7333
